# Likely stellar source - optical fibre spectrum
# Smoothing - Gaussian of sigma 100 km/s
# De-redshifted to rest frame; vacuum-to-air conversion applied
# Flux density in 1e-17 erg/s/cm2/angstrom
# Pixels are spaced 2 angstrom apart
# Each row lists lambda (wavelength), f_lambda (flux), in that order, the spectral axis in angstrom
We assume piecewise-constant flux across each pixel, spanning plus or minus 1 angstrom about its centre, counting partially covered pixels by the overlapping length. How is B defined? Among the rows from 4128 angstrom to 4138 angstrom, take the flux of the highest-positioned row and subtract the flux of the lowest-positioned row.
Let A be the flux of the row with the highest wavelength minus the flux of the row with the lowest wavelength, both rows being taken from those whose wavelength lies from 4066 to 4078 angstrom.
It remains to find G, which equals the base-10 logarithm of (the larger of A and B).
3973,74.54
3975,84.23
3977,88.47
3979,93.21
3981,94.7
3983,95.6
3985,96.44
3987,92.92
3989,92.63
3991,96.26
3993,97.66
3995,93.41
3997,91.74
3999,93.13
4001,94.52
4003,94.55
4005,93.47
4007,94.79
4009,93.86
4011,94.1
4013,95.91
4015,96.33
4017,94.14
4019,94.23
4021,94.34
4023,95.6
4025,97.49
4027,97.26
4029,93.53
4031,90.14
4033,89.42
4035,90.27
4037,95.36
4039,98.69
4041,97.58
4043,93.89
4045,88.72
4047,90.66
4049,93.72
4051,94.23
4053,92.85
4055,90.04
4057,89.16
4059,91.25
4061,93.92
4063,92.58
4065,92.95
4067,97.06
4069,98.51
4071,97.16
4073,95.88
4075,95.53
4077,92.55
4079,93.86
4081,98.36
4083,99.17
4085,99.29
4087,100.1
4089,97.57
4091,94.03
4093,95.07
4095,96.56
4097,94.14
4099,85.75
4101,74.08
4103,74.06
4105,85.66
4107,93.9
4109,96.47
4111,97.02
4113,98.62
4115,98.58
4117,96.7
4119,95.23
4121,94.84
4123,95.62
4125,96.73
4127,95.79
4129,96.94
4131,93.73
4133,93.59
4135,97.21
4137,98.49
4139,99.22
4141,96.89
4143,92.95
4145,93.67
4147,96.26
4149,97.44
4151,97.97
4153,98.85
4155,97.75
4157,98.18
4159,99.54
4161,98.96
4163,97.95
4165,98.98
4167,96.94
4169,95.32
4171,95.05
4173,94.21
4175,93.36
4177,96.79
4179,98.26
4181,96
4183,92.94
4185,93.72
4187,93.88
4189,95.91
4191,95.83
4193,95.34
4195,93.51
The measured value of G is 0.2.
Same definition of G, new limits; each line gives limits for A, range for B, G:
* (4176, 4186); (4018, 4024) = 0.1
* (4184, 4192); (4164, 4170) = 0.3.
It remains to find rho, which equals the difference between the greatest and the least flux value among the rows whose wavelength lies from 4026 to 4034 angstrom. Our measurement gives 8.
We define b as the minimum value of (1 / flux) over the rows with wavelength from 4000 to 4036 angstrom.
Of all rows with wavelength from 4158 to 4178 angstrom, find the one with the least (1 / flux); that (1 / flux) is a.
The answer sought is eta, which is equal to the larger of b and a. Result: 0.0103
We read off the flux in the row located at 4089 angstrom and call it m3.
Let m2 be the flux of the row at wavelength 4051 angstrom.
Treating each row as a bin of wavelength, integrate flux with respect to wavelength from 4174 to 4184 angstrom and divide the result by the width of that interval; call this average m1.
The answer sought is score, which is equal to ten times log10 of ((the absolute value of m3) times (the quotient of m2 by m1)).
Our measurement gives 19.8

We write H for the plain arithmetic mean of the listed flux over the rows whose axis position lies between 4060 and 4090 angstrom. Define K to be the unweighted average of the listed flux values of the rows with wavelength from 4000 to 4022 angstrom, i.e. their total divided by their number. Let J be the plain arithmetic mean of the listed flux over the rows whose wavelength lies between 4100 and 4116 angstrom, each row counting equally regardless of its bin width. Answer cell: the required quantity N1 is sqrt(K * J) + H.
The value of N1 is 188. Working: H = 96.3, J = 89.8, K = 94.6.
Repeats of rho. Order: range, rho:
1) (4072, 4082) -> 6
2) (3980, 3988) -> 4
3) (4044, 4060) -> 6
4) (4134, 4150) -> 6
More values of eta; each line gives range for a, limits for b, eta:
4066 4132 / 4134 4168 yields 0.0100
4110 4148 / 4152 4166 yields 0.0101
